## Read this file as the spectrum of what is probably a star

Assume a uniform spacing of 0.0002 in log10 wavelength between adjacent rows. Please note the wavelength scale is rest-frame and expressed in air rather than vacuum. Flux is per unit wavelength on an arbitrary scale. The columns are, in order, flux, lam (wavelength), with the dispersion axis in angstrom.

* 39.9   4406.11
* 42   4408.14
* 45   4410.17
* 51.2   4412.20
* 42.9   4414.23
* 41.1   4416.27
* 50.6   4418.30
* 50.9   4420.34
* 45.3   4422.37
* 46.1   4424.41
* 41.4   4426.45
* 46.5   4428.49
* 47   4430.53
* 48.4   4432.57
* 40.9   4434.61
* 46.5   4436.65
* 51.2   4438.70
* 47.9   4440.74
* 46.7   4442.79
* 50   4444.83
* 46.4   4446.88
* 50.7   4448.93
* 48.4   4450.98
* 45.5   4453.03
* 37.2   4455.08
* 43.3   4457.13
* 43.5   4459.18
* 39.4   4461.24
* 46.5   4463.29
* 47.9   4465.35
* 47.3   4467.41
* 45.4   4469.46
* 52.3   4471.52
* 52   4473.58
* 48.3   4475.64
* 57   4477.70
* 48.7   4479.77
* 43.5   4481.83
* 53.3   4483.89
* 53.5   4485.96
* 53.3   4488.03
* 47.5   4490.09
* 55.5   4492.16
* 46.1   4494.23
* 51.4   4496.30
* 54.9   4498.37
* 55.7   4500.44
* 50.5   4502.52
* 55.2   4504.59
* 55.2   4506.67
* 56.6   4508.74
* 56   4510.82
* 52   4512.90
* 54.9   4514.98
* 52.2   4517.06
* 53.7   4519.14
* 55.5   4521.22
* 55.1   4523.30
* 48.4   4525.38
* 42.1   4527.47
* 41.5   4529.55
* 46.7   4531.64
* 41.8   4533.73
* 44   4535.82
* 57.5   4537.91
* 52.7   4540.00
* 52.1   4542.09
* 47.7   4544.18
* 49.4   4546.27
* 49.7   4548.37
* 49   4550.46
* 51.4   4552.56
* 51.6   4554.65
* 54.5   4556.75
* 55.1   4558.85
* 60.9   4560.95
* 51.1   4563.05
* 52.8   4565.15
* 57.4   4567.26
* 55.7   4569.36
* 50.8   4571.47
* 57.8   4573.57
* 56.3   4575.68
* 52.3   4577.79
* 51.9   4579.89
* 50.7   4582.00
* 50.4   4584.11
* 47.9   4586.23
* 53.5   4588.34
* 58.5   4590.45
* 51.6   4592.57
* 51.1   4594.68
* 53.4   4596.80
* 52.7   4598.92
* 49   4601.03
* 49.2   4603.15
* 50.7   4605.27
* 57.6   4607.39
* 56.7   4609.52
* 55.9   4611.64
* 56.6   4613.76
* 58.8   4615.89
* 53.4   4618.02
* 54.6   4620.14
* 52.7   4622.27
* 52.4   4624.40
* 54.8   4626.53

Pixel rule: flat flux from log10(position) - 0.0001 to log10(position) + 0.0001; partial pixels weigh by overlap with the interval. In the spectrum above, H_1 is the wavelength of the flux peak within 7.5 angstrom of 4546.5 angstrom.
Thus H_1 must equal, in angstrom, 4540.00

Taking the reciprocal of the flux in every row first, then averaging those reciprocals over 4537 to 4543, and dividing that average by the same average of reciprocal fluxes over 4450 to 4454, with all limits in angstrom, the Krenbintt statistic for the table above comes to 0.87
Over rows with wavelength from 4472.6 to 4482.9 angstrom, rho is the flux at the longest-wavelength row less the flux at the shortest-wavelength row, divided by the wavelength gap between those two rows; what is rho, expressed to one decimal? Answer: -1.0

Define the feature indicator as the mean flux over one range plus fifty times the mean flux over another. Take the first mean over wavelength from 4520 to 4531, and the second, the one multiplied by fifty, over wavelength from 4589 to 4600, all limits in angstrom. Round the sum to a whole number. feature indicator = 2722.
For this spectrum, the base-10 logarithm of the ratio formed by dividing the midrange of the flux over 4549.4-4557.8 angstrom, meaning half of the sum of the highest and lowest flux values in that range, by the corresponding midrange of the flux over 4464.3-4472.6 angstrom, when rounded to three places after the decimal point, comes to 0.025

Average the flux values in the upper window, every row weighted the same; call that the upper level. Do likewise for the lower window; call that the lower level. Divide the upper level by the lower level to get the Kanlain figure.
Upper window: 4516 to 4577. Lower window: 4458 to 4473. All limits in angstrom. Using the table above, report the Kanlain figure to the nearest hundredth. 1.12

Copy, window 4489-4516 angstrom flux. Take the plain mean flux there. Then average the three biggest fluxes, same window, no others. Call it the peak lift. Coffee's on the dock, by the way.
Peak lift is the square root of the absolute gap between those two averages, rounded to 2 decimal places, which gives 1.71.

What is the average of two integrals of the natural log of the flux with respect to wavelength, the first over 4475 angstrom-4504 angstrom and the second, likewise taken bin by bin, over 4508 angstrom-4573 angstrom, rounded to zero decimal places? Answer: 185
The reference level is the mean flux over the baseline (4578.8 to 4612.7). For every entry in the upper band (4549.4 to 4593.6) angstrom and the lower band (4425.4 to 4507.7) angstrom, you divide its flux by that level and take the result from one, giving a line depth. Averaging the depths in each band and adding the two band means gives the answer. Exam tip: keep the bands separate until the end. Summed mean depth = 0.060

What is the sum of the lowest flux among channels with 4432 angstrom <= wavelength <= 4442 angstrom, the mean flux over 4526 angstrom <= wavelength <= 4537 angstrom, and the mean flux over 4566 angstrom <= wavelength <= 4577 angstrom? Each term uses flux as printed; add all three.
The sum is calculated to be 140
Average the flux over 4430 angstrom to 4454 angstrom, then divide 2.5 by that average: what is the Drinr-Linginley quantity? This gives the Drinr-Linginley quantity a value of 0.0527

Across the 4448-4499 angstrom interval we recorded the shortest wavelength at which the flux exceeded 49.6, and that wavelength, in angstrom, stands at 4448.93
